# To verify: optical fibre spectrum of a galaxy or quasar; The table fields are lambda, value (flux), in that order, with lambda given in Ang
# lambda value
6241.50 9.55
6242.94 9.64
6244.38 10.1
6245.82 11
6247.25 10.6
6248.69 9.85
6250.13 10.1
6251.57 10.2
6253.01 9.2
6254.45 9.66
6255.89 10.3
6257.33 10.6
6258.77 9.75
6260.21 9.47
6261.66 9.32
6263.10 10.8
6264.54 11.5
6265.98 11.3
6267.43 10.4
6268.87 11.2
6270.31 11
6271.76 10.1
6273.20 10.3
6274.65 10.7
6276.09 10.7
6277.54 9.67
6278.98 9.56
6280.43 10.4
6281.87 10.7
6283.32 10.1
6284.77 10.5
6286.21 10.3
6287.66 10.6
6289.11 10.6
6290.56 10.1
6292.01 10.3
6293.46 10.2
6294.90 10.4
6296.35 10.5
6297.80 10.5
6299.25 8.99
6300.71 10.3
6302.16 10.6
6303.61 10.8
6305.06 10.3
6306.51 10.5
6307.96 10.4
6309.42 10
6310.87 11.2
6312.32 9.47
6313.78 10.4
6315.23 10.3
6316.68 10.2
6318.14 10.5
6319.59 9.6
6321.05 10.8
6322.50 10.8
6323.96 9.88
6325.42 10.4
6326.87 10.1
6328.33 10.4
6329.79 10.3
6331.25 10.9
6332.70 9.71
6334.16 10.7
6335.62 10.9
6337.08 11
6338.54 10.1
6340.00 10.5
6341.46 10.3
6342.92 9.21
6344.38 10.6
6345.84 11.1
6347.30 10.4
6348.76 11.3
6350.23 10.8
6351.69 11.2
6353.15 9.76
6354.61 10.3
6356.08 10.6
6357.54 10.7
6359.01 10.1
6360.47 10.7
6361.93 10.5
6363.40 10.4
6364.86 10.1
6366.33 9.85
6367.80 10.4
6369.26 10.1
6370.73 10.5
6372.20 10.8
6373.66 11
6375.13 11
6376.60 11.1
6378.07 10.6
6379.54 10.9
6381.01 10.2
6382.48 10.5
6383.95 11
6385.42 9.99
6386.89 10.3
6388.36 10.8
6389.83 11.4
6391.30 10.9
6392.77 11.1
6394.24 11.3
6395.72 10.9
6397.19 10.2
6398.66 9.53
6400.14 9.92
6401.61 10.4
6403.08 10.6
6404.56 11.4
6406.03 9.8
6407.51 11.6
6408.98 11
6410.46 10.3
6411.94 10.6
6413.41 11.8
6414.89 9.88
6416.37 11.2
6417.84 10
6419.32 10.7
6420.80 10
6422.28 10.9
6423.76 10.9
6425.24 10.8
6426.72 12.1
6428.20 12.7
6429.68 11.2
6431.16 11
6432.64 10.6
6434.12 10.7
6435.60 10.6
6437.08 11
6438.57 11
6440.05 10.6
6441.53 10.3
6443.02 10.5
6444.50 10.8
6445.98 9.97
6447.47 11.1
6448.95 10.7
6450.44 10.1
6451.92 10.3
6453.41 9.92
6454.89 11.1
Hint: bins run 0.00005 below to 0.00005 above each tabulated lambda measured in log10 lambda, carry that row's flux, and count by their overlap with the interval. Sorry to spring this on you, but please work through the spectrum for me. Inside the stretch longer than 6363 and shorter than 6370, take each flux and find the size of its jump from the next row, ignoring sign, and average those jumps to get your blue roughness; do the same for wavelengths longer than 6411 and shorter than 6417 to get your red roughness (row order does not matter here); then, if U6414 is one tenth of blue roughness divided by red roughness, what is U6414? 0.024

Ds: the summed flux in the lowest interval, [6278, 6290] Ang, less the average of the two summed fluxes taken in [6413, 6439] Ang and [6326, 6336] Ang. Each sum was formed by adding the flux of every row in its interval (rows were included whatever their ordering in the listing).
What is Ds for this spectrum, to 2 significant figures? -52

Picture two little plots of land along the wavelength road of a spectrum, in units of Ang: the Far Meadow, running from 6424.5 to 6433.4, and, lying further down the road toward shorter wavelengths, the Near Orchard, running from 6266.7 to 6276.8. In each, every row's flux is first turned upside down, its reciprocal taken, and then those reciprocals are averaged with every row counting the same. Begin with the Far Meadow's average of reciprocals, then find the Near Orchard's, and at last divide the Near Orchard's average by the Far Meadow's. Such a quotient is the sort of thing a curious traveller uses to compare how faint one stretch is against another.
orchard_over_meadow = 1.07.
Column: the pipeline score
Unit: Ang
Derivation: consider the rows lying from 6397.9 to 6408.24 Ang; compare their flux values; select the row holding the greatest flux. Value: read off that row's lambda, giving 6407.51 Ang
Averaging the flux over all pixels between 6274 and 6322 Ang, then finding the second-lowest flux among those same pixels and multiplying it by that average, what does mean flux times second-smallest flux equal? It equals 98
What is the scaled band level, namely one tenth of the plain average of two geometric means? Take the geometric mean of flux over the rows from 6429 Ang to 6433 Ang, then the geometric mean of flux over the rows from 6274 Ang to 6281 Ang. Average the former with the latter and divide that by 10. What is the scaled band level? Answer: 1.06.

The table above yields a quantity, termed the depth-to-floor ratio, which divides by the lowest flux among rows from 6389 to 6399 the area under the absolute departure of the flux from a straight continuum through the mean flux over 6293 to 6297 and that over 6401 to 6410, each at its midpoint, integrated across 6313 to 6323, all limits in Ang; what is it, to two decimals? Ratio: 0.31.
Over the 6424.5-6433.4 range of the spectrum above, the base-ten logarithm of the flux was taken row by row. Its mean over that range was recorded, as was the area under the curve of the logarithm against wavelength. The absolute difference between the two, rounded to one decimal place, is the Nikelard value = 8.3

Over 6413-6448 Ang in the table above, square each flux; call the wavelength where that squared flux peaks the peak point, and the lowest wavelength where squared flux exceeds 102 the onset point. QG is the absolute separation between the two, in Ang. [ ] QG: 14.8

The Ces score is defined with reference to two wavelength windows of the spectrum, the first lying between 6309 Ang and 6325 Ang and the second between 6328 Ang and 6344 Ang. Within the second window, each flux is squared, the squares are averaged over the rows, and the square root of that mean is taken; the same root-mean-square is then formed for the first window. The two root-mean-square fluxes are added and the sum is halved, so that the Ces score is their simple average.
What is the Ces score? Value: 10.3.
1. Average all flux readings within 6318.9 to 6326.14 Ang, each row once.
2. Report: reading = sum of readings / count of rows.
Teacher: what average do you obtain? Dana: 10.3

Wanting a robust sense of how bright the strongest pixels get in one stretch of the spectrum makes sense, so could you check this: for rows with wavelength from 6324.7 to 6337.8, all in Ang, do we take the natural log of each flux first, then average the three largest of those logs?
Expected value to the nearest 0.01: 2.39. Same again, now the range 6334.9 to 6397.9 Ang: 2.43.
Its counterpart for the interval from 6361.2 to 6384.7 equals 2.40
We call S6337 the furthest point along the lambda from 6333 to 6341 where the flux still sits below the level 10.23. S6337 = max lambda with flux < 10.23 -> 6338.54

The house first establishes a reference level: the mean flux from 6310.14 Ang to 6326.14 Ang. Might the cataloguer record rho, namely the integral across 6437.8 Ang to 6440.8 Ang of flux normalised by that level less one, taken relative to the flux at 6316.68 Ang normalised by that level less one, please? -12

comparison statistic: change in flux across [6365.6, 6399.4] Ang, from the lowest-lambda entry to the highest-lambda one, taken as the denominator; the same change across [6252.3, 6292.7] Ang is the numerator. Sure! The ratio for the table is -3.4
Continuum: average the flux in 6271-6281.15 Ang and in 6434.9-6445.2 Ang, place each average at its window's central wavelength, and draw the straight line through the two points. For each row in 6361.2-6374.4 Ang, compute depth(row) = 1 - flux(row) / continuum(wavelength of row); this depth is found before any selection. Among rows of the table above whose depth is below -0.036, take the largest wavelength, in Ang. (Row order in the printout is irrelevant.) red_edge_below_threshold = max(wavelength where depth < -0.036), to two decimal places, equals 6373.66 Ang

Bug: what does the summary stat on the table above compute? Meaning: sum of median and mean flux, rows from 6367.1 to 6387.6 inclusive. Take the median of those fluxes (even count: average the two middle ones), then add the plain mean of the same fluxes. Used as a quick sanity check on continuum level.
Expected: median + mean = 21.1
